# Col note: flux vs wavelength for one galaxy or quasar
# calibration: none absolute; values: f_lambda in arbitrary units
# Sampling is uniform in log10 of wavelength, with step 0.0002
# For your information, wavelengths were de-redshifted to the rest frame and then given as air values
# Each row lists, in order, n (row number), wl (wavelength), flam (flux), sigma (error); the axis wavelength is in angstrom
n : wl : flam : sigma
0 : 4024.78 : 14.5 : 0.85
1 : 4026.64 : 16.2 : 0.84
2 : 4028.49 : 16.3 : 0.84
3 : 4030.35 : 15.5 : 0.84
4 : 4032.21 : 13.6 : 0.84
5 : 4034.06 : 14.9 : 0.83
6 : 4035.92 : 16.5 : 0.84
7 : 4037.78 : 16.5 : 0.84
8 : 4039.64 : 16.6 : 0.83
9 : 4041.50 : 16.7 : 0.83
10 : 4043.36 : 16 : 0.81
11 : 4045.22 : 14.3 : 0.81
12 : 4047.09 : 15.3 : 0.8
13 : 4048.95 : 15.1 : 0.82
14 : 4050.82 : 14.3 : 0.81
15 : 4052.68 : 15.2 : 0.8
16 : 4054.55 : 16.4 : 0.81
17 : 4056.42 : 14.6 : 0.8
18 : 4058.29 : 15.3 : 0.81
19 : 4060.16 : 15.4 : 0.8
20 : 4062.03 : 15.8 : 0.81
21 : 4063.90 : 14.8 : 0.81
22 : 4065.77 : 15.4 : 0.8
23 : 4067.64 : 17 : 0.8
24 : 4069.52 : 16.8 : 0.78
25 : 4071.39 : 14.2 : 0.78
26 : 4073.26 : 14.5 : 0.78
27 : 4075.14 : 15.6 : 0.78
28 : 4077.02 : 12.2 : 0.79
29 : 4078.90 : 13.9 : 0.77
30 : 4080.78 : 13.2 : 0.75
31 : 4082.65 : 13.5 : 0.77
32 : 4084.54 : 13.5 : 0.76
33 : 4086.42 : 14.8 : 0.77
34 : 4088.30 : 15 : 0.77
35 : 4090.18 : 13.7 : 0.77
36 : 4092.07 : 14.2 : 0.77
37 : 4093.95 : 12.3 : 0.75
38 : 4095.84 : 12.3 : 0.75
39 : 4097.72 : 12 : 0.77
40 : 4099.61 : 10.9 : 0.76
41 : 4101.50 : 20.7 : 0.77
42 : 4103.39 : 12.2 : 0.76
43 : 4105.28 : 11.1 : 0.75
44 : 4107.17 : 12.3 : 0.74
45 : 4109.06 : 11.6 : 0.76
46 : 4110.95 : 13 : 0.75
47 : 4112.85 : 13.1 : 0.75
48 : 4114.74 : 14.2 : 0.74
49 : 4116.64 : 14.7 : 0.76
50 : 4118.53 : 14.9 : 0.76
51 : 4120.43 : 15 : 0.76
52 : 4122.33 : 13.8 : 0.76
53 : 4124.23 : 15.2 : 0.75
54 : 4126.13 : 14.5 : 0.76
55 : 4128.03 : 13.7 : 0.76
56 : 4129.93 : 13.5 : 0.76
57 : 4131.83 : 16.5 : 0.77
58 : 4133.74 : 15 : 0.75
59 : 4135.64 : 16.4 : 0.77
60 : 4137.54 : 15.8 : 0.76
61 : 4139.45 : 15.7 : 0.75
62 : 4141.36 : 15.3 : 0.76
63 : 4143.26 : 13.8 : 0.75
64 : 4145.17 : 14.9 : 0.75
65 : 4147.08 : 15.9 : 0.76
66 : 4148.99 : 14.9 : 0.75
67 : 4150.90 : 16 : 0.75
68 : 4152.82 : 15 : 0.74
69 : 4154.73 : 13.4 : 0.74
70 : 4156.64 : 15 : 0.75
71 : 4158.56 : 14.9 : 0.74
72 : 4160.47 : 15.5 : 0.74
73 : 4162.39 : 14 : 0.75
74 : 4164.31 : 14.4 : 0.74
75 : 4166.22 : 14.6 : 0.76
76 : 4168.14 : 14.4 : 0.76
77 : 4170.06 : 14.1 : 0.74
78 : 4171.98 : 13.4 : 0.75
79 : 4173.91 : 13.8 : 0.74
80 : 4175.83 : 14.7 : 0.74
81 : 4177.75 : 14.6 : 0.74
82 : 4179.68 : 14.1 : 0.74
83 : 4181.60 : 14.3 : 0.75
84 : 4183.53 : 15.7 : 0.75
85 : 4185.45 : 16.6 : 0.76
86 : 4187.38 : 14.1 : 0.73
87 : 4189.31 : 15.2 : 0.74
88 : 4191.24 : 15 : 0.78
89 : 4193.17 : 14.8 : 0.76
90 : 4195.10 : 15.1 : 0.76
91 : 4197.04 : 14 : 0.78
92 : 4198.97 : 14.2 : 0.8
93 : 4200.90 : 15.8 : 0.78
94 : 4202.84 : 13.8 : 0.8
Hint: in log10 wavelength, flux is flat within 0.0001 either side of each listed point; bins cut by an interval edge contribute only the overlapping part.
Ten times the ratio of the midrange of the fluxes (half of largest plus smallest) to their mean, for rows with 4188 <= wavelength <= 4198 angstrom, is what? 9.9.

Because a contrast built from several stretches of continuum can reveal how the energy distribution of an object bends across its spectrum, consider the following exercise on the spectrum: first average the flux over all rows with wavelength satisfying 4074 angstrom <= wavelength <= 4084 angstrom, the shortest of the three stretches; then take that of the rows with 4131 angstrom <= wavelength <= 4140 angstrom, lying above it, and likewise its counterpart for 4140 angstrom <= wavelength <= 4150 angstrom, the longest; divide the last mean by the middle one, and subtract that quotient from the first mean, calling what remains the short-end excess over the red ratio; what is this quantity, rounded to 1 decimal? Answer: 12.7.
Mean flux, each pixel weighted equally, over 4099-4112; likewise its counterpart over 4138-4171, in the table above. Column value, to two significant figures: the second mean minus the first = 1.7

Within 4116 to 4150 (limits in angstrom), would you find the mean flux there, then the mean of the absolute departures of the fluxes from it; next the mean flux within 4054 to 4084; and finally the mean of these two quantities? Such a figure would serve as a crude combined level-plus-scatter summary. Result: 7.8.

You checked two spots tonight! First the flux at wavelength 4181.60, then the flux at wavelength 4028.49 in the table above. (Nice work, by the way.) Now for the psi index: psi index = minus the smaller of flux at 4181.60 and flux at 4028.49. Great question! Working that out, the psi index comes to -14.3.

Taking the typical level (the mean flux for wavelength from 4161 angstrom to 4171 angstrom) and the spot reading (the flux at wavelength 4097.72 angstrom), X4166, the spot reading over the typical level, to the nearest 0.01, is 0.84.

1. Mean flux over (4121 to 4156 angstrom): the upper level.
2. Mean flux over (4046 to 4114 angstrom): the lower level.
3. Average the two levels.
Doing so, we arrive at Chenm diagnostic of 14.6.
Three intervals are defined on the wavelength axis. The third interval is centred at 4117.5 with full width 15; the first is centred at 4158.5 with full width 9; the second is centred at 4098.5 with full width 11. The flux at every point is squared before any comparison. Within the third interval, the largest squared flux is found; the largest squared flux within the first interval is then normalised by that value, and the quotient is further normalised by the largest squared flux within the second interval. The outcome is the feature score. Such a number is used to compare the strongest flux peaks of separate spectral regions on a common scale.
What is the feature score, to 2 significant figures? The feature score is 0.0024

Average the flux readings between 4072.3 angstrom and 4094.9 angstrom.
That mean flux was 13.9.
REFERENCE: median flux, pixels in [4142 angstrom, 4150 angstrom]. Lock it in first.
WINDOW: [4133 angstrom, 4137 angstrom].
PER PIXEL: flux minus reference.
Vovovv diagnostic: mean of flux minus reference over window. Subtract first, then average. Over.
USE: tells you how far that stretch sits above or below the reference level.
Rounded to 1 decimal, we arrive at 0.8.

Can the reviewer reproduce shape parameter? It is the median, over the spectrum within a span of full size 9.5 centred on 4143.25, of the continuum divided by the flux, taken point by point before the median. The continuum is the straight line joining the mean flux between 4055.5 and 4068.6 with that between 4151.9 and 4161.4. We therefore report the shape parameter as 0.97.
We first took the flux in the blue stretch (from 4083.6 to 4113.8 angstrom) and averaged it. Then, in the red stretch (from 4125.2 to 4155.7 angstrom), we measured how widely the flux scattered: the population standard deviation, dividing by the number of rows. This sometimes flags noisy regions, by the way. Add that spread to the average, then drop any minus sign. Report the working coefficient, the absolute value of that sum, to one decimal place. 14.3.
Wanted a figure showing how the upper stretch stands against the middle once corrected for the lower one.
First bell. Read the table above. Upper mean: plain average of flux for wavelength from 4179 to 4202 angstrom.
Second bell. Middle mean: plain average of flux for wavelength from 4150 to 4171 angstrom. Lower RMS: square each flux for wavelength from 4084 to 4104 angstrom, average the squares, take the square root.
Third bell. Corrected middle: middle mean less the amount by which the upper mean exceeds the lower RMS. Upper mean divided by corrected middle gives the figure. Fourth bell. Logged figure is 1.08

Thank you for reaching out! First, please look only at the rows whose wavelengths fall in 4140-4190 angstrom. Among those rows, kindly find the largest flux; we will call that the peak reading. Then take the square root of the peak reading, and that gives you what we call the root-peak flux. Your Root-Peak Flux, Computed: 4.07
